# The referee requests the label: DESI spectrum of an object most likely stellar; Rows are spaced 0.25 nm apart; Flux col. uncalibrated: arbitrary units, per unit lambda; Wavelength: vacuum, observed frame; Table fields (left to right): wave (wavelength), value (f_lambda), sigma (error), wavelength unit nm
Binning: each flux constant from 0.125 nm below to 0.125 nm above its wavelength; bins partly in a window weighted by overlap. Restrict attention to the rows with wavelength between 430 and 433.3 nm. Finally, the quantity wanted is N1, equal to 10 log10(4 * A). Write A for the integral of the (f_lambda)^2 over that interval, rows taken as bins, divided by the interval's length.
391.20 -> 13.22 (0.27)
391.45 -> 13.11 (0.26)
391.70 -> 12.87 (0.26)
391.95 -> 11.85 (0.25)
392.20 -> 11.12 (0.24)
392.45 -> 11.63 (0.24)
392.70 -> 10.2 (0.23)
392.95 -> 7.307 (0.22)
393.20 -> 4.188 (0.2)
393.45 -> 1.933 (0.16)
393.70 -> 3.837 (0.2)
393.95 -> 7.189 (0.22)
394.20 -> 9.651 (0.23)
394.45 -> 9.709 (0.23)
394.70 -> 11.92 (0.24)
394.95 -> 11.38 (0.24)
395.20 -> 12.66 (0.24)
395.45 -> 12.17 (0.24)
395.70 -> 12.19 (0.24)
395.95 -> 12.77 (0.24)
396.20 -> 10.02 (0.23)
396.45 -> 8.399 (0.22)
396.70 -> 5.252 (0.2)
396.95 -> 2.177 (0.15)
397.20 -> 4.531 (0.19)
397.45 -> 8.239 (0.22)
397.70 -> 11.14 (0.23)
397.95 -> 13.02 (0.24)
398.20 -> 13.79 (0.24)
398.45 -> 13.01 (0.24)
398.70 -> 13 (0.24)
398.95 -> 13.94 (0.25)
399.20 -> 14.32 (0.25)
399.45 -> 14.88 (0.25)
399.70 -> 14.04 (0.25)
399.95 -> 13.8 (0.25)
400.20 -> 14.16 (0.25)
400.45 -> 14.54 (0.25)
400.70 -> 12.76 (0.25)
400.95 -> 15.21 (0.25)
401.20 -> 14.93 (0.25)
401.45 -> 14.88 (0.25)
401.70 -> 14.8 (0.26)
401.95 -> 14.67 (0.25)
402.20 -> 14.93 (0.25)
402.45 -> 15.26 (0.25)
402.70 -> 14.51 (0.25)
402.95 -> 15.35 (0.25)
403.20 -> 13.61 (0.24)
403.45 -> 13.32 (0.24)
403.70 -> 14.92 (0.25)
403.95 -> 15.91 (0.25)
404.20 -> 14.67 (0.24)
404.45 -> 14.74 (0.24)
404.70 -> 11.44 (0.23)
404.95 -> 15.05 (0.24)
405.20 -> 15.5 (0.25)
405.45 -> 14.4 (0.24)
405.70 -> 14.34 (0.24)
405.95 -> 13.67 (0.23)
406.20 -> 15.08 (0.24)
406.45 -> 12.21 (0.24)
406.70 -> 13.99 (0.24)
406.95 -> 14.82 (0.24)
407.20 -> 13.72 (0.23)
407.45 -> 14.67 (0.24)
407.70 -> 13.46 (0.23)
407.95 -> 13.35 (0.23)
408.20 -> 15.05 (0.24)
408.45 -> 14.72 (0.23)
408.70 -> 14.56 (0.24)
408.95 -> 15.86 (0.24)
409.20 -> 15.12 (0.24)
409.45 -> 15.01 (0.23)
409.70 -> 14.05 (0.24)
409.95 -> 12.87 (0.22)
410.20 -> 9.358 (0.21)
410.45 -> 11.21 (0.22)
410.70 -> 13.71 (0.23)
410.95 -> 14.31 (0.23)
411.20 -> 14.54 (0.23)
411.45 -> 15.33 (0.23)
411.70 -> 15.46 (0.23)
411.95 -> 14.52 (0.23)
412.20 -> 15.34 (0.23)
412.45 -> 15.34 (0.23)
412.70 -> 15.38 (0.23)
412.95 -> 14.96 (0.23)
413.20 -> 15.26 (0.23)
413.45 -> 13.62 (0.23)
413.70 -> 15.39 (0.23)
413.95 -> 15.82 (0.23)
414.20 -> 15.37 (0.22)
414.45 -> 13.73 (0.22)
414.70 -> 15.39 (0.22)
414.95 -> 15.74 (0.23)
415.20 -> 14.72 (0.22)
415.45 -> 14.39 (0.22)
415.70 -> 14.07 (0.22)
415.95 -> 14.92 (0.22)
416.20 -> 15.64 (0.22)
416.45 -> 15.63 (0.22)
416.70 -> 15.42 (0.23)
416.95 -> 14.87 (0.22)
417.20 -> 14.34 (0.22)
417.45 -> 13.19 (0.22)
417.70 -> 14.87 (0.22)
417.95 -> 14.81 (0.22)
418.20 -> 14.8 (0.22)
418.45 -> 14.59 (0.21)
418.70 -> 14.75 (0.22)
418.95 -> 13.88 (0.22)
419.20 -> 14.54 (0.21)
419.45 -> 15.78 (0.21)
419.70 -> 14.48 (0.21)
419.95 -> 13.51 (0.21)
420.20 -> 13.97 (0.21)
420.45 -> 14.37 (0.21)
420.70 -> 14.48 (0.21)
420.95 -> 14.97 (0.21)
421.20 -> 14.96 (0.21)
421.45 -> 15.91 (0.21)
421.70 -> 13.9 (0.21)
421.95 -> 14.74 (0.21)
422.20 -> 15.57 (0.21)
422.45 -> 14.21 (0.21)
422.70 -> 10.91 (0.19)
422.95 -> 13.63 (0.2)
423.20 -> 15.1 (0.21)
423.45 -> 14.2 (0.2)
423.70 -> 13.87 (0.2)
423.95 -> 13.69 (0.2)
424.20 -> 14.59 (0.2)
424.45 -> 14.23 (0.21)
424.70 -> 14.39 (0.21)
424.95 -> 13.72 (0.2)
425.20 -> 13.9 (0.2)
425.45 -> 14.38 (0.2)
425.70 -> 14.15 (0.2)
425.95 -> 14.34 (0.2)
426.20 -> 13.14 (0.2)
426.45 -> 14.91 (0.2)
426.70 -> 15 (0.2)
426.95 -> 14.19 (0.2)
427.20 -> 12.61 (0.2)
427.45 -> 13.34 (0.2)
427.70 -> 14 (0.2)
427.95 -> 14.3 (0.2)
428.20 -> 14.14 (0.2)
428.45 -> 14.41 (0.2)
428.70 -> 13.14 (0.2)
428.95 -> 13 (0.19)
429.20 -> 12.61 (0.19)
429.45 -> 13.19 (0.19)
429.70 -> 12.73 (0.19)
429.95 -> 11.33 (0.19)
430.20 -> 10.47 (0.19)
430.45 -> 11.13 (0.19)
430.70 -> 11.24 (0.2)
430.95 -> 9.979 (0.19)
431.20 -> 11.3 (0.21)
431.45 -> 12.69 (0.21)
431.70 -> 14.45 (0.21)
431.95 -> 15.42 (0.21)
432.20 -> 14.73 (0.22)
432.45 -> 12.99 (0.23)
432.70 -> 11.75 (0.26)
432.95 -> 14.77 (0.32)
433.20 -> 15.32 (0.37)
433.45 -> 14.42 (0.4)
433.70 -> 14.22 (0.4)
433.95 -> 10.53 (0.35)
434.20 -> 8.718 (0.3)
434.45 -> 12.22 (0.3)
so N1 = 28.2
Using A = 166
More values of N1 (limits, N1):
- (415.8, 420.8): 29.3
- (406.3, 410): 29.1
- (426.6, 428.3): 28.9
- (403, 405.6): 29.2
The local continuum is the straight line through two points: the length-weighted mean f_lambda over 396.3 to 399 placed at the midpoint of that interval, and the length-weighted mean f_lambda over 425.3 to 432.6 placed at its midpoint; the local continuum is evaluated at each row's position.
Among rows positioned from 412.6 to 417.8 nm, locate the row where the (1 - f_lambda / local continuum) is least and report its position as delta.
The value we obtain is 413.95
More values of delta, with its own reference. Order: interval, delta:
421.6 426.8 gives 422.20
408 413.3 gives 408.95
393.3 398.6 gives 398.20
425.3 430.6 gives 426.70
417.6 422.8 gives 419.45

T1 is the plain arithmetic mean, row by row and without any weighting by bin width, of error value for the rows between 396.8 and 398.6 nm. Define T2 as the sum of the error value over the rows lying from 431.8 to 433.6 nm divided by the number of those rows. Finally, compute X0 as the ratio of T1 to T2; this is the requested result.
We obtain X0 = 0.8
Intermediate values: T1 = 0.216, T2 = 0.29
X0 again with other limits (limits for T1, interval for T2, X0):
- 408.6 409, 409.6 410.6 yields 1.1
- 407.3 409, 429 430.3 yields 1.2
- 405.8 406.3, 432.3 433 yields 0.9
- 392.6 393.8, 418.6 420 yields 0.9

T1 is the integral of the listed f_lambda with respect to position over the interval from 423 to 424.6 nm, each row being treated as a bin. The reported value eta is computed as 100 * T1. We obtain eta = 2280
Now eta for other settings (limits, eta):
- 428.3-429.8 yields 1981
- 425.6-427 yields 2001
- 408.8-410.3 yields 2070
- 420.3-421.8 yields 2215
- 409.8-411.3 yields 1899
